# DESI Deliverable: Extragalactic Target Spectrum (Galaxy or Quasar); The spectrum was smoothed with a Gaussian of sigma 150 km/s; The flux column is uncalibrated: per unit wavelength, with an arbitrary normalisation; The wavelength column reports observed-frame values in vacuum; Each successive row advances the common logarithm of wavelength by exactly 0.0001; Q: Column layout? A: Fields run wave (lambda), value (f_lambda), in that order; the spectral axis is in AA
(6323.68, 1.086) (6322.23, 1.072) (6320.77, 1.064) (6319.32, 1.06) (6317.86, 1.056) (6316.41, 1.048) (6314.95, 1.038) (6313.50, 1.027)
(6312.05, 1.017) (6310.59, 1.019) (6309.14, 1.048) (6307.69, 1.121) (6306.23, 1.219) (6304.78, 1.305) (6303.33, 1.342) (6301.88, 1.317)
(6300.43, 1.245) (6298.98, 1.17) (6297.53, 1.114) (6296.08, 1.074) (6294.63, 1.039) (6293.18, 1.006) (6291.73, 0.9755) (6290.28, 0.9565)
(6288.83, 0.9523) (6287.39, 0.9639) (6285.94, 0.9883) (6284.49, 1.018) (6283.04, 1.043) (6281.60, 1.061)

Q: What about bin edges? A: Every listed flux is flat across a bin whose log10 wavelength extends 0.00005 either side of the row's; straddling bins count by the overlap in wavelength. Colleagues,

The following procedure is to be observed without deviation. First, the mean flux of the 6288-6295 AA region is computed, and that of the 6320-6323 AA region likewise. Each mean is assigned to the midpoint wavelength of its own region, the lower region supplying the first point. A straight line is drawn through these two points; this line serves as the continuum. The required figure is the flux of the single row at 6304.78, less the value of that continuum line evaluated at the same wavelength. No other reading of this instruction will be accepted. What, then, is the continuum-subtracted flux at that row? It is 0.28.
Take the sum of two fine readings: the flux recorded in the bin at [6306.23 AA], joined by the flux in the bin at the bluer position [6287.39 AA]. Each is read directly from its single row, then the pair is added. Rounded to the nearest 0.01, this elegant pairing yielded 2.18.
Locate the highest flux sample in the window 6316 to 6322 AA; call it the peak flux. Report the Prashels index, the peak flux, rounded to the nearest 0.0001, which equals 1.0640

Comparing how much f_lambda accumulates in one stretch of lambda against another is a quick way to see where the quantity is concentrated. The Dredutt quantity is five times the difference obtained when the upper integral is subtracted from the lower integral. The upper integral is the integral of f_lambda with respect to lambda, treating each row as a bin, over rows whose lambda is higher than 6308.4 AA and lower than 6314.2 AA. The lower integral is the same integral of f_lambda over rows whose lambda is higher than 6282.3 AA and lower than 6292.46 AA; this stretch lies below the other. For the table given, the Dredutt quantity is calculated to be 20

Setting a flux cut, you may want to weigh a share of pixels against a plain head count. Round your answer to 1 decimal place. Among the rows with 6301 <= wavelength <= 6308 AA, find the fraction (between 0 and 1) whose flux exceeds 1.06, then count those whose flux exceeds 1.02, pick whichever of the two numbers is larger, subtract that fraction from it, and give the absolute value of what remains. 4.0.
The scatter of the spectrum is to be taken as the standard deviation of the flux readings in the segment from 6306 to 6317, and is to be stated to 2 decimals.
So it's 0.07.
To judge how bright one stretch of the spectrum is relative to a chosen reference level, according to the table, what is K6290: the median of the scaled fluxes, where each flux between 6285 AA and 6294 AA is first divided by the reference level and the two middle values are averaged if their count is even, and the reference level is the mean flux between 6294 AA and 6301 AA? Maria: 0.86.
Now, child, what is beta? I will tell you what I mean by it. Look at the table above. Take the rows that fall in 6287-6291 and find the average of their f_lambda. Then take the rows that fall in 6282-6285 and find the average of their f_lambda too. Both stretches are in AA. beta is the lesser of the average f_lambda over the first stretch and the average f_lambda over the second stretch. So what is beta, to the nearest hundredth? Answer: 0.96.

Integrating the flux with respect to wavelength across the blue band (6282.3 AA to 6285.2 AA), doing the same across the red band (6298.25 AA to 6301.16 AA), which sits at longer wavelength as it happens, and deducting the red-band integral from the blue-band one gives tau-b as -0.52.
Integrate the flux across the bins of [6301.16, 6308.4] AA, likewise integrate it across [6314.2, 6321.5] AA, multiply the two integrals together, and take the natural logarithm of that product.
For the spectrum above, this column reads 4.25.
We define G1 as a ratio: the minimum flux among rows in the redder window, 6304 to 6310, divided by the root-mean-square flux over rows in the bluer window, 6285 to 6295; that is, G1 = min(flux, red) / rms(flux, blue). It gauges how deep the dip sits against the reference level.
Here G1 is 1.07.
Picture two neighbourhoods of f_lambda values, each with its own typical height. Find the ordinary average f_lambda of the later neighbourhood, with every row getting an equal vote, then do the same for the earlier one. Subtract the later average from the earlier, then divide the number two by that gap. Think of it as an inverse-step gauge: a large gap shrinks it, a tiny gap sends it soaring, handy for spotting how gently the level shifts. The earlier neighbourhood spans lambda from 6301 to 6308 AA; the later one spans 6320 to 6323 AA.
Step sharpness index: 10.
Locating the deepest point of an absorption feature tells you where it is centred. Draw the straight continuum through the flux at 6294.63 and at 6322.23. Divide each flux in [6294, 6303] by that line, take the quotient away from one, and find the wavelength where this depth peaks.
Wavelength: 6294.63 AA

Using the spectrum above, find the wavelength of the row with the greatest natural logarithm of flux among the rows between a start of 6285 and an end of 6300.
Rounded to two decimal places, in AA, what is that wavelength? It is 6298.98 AA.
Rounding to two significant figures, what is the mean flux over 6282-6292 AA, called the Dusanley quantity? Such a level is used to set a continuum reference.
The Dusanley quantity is 0.99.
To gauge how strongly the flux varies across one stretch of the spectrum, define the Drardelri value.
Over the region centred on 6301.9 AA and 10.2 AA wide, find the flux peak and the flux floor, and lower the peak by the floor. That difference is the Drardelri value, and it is 0.23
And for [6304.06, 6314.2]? 0.29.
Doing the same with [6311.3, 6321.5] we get 0.05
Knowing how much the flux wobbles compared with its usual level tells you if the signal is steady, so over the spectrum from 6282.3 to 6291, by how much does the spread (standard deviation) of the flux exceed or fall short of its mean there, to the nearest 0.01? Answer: -0.95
